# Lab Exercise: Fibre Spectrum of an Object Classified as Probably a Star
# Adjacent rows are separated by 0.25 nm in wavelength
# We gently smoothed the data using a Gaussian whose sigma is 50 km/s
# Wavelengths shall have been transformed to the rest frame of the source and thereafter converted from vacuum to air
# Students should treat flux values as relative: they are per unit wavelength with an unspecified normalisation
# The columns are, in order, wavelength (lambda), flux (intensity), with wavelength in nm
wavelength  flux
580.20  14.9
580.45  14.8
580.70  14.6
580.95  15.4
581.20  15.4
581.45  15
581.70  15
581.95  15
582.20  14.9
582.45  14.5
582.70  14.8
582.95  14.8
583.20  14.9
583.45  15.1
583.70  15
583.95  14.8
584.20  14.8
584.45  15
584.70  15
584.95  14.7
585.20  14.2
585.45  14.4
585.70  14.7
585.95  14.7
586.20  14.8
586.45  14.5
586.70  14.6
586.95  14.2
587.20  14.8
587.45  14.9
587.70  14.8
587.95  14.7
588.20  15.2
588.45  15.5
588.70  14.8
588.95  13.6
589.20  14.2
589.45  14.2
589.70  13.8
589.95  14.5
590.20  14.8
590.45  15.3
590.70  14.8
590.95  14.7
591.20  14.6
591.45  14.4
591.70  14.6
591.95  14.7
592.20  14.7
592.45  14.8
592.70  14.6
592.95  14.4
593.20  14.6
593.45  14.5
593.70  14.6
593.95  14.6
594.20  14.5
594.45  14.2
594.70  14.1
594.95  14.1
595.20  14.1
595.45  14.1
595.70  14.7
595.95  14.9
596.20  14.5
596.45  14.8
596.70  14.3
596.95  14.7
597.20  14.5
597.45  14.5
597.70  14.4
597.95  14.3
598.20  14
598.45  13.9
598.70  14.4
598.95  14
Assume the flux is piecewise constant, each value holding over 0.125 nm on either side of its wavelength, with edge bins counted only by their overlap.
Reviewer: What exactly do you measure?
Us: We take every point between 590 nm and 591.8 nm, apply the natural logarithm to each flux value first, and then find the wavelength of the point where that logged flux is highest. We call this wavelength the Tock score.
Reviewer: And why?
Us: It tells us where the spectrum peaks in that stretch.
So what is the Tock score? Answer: 590.45 nm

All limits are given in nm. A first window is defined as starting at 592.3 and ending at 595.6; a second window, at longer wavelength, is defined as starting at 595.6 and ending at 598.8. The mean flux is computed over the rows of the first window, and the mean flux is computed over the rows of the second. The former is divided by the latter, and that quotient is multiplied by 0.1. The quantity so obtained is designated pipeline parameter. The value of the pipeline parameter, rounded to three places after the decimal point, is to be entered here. 0.100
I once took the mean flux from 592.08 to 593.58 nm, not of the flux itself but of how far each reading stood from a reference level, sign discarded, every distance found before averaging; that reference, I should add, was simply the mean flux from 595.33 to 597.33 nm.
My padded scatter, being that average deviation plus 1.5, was 1.61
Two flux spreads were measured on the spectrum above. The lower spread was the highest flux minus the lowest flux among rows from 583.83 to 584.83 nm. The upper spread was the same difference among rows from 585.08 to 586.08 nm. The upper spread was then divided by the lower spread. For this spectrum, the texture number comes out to 2.5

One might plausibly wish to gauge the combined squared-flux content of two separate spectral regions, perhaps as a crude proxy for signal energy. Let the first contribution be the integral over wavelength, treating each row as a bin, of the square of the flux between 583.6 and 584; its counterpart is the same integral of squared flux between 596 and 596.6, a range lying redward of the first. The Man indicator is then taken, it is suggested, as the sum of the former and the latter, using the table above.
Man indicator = 218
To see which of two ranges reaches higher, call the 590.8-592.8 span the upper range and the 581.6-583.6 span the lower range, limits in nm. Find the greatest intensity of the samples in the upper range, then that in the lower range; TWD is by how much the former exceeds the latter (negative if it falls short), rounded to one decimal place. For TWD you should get -0.3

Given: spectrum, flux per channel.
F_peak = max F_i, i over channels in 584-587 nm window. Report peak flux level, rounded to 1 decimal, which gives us 15.0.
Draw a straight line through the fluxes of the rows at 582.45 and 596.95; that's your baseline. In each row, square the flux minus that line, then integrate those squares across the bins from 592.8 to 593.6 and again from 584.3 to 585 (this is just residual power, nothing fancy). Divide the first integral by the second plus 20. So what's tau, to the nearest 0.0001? 0.0011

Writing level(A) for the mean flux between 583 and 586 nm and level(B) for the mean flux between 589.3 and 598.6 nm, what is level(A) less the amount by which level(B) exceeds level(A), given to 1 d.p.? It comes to 15.1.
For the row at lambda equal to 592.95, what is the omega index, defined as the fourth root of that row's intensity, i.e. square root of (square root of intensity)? 1.95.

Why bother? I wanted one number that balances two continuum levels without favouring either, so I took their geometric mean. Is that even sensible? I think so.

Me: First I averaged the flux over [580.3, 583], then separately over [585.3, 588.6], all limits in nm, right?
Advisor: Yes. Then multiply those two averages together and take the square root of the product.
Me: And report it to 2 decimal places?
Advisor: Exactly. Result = 14.84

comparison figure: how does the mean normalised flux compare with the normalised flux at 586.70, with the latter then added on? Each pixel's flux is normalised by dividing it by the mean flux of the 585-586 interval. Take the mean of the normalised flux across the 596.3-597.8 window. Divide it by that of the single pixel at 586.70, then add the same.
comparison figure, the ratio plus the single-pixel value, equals 2.002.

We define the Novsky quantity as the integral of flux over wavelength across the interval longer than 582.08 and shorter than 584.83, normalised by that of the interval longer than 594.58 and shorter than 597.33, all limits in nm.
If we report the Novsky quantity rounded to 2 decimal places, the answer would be 1.03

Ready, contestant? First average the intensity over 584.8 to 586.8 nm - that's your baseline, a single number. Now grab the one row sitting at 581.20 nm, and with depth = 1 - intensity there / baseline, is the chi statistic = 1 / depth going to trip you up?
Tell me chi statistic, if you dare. -18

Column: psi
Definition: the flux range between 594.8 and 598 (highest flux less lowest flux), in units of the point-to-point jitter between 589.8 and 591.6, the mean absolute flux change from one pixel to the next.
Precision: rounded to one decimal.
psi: 2.8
